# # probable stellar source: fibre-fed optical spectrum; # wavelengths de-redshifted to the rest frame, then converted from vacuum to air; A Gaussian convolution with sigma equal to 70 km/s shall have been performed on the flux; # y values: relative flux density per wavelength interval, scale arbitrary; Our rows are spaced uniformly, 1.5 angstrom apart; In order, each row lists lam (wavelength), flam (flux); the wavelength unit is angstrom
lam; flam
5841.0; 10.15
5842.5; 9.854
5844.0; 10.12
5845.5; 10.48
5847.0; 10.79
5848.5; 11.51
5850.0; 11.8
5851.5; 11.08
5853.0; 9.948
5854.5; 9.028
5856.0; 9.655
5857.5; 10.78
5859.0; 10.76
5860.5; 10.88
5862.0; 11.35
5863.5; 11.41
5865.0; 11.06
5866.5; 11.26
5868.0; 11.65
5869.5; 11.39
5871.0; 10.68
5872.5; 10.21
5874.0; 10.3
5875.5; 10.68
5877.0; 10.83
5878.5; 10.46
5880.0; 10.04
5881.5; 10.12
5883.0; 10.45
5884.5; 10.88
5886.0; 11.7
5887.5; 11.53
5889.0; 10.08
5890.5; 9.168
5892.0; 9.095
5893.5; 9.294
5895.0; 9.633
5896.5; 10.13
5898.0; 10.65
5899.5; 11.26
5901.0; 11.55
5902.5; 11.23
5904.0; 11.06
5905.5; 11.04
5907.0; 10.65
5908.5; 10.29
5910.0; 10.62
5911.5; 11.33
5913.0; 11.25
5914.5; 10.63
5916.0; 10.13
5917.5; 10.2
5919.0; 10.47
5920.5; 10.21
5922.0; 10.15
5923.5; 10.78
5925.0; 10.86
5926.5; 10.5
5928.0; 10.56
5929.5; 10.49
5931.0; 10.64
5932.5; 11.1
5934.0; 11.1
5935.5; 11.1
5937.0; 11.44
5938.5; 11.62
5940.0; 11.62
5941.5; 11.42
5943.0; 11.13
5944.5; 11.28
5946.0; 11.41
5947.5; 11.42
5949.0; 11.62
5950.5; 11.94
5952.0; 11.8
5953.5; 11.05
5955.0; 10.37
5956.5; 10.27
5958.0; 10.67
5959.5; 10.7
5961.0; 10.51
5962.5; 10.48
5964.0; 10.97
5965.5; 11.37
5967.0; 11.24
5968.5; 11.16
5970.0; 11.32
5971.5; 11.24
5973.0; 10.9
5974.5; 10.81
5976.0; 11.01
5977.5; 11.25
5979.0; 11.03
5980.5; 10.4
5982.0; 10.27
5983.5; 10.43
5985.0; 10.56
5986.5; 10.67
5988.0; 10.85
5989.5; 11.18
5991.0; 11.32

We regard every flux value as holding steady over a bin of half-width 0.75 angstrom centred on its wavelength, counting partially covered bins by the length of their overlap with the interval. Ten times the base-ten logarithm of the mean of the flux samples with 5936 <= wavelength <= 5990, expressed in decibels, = 10.4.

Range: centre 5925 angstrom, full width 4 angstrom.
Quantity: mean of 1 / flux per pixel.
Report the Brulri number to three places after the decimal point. 0.093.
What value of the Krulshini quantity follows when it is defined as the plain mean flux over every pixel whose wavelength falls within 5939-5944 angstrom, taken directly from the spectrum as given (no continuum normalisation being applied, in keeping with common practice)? 11.4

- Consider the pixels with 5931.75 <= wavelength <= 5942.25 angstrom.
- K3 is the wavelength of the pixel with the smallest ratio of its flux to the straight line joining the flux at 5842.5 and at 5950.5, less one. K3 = 5935.5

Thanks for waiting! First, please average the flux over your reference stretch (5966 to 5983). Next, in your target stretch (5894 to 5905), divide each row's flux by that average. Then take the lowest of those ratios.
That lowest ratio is 0.88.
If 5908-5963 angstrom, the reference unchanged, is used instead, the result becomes 0.92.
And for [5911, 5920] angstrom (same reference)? 0.92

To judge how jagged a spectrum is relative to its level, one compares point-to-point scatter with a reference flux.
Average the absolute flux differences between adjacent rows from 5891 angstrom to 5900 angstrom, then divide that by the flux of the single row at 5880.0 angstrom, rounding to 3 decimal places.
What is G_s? 0.043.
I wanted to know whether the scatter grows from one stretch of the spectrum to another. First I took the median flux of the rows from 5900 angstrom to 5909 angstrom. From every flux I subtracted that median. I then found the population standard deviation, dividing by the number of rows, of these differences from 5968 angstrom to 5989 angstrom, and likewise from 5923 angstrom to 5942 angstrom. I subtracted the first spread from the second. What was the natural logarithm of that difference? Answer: -2.7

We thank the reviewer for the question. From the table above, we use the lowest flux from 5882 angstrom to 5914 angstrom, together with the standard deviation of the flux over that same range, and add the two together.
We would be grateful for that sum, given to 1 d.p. 9.9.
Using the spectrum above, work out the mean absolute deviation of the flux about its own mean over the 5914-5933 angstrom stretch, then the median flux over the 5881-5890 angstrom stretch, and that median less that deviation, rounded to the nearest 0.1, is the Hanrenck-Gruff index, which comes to 10.4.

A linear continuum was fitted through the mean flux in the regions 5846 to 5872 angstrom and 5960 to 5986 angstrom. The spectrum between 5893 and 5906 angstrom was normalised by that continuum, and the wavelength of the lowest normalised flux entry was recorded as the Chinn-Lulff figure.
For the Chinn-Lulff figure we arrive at 5893.5 angstrom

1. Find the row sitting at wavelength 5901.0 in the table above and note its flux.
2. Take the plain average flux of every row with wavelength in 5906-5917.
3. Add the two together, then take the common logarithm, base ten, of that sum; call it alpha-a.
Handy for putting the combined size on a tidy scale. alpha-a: 1.35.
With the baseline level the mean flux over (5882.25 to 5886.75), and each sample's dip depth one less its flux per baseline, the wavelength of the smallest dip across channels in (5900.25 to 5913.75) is 5901.0 angstrom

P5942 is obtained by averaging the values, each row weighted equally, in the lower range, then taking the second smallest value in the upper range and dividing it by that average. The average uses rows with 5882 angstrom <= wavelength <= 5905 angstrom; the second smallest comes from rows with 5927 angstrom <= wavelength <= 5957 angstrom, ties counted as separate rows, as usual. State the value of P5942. 0.986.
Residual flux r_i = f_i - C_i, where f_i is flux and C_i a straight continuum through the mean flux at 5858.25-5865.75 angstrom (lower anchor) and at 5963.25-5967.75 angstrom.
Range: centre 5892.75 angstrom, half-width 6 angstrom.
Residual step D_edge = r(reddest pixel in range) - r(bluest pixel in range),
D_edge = -0.9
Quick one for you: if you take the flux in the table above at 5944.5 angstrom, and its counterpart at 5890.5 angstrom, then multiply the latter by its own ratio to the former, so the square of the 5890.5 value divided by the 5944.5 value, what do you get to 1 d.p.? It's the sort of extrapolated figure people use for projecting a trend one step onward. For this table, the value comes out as 7.5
